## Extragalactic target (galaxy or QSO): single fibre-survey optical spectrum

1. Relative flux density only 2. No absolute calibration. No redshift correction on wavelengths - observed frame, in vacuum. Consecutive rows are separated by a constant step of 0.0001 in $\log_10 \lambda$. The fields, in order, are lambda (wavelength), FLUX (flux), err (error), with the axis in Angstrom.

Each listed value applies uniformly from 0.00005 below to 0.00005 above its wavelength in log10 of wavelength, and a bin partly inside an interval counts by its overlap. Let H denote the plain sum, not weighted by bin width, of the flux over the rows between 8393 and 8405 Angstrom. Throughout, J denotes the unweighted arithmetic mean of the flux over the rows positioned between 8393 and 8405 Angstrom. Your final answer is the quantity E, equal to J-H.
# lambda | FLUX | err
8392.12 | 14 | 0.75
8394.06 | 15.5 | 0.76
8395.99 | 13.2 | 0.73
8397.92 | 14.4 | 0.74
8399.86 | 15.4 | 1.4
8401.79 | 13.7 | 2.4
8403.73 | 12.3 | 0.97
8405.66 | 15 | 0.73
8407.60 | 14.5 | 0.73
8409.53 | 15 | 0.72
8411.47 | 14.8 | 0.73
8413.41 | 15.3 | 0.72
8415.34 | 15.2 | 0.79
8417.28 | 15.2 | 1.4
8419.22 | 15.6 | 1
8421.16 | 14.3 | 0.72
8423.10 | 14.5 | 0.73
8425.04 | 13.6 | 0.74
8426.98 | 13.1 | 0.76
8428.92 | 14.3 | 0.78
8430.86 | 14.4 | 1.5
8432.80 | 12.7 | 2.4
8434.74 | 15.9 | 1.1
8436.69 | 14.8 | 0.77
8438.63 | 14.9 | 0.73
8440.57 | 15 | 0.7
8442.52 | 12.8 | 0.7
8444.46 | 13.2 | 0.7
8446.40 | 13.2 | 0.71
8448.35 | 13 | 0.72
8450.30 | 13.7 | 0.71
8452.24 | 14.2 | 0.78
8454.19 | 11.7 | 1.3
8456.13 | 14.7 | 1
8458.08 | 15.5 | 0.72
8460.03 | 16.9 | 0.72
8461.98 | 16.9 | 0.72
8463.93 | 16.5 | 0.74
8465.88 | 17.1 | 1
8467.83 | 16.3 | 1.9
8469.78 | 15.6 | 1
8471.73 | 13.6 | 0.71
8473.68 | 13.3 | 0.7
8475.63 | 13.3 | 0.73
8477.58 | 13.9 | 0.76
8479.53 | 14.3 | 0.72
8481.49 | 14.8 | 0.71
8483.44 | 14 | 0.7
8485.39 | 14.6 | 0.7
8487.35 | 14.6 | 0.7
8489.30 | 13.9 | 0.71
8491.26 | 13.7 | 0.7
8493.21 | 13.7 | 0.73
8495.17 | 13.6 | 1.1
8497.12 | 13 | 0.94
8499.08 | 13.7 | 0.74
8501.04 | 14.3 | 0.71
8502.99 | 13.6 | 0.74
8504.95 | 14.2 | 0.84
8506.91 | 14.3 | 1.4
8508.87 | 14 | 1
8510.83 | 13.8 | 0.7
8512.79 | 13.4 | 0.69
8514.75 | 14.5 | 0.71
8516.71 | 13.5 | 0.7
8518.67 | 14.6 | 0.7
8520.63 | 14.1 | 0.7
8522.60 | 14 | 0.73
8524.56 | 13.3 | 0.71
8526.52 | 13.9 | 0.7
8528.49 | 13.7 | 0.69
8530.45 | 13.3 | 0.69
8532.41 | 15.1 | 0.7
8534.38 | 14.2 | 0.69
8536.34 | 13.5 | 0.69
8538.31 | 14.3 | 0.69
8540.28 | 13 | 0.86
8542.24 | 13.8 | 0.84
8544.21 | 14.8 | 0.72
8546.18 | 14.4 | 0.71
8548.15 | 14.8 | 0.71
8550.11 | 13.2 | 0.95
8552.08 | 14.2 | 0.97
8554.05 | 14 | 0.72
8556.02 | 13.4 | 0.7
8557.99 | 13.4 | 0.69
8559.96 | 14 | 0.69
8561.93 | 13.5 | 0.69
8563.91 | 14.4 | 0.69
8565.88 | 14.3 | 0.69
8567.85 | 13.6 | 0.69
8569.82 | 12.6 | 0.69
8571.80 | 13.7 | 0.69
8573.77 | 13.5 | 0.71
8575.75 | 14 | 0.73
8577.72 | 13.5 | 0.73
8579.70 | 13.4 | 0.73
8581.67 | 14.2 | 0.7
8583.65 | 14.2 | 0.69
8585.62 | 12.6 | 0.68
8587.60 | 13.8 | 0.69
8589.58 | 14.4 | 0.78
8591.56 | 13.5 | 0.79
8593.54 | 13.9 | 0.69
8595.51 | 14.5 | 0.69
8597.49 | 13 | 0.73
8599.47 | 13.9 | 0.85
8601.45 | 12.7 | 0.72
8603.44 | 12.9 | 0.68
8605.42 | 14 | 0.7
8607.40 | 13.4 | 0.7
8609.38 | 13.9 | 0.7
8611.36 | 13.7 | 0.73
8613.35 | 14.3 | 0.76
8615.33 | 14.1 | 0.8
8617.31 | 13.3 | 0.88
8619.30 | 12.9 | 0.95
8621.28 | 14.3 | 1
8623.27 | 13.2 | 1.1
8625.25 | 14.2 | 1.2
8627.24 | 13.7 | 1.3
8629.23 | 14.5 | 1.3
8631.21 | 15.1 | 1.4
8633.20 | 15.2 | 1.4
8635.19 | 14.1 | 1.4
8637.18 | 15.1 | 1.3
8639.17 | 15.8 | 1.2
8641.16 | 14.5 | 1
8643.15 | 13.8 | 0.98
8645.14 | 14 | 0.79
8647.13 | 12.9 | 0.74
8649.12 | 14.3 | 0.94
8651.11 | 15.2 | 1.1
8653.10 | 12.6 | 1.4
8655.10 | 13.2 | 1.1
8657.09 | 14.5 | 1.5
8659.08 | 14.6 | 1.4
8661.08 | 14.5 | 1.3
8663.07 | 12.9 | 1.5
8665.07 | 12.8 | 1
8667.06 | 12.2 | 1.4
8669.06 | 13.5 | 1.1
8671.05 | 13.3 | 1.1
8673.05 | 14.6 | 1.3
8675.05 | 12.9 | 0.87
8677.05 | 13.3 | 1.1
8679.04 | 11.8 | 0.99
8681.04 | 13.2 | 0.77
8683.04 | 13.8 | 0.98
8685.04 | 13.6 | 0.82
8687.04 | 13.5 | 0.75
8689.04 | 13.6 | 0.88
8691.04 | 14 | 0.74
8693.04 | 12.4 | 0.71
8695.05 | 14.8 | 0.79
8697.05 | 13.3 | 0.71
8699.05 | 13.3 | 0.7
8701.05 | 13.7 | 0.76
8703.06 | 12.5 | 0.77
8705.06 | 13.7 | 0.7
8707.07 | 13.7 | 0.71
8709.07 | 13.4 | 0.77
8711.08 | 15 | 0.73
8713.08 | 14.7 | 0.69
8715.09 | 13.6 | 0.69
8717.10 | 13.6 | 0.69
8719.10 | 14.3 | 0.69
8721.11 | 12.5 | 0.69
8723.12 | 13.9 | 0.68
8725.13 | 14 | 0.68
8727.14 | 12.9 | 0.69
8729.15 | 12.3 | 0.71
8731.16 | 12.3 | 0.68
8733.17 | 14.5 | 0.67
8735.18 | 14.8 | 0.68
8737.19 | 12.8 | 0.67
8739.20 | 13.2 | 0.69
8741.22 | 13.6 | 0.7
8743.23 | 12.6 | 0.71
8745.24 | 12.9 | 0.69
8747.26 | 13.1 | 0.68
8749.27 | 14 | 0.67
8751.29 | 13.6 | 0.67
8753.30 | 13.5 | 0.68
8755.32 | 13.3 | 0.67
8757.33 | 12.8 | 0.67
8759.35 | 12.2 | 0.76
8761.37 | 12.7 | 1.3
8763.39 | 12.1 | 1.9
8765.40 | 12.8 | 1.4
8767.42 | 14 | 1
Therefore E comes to -70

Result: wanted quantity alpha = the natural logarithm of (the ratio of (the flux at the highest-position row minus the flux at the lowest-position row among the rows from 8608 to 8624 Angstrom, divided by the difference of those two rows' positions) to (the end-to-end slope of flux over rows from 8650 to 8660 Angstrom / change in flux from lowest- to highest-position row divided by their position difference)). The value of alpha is -0.4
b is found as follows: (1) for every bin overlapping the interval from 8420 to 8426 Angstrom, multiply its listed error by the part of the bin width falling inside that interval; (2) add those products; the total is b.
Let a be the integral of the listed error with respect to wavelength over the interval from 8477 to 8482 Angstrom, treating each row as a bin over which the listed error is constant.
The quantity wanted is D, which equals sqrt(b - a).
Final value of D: 0.9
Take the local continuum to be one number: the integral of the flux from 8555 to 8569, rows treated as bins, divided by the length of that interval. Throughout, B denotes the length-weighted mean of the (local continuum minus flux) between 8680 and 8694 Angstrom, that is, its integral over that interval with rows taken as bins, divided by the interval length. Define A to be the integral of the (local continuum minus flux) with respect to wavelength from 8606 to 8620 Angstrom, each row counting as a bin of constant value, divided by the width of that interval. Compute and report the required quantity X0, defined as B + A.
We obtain 0.45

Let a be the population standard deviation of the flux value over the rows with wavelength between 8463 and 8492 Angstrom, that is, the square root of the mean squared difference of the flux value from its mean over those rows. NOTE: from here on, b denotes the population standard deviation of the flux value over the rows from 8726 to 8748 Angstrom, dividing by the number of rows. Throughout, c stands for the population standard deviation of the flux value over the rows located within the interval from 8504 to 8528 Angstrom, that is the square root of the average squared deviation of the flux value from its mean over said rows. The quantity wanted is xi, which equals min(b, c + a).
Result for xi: 0.78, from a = 1.17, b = 0.78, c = 0.4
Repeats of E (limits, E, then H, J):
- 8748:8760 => -66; 79.4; 13.2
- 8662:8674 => -66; 79.3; 13.2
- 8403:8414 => -72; 86.9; 14.5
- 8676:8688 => -66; 79.2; 13.2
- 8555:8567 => -69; 83.0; 13.8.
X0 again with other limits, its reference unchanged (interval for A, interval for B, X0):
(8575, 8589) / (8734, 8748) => 0.58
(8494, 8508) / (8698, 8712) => 0.16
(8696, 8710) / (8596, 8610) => 0.77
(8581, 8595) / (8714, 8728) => 0.20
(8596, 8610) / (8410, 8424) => -0.84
